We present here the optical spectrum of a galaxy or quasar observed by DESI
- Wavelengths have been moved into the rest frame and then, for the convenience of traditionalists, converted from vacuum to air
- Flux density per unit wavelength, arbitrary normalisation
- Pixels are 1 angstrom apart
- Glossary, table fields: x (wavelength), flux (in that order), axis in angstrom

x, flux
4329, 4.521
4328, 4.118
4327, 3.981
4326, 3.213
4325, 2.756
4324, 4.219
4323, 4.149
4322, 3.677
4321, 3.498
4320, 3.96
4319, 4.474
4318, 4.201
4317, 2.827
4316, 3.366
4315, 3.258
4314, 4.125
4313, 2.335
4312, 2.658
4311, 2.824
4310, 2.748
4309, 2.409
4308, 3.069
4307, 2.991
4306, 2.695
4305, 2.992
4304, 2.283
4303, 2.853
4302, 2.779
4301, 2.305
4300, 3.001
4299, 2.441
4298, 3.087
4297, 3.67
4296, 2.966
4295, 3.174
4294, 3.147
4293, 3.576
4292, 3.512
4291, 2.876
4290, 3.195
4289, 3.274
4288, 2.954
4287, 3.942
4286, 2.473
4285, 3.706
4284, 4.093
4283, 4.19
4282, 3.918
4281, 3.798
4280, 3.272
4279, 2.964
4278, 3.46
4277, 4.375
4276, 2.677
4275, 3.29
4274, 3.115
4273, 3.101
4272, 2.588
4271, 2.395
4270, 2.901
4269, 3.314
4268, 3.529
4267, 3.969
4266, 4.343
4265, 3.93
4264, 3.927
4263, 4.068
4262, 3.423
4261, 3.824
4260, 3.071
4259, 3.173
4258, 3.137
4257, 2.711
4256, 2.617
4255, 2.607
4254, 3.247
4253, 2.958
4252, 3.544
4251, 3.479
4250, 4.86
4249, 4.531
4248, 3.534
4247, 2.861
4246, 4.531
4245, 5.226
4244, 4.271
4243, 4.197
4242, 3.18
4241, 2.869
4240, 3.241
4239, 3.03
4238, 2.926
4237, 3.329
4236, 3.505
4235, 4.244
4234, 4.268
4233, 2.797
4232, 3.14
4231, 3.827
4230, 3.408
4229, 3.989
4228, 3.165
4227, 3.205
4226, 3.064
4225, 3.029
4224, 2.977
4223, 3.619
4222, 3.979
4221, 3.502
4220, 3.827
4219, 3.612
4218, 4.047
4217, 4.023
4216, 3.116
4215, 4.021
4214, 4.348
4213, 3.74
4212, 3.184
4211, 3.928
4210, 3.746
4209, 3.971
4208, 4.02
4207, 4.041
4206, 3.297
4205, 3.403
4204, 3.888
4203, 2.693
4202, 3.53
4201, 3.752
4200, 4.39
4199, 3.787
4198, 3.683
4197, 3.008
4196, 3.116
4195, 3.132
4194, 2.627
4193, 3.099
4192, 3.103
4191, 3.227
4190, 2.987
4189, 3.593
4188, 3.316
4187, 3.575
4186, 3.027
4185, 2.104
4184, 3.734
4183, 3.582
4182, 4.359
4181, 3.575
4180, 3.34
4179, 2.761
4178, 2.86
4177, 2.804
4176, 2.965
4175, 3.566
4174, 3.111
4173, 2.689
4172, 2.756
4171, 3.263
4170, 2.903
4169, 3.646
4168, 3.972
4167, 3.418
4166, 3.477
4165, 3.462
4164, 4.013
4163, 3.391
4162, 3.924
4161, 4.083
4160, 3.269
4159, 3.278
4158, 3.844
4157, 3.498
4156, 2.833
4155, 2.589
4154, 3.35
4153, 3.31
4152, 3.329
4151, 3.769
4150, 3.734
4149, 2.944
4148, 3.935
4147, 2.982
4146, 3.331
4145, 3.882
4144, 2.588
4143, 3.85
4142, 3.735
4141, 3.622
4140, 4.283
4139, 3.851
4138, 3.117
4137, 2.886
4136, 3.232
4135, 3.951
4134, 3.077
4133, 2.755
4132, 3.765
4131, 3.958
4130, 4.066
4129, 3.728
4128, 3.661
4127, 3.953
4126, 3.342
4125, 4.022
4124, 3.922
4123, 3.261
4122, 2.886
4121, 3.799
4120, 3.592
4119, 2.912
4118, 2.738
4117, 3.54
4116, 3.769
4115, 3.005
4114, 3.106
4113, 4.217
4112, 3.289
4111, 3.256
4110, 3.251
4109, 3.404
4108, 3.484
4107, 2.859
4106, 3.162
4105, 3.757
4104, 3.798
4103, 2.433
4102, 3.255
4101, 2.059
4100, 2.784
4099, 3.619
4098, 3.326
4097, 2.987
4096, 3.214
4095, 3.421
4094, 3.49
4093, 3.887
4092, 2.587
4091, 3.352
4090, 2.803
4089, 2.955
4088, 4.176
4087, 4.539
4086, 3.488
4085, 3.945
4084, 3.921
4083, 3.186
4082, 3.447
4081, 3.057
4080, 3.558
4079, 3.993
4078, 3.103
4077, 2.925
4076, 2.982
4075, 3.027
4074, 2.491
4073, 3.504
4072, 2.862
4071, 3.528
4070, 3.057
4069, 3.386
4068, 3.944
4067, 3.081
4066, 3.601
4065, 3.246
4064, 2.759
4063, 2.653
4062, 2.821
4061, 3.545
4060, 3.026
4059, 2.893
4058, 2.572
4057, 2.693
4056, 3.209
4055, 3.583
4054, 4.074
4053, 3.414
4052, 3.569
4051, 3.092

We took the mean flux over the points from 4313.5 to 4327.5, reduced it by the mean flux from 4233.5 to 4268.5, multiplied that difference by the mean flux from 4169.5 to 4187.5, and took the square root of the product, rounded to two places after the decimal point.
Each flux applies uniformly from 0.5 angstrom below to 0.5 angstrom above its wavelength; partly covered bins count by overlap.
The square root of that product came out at 0.53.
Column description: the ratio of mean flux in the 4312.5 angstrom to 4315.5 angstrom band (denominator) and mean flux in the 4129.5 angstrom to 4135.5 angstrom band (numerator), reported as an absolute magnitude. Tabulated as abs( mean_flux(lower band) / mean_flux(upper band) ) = 1.11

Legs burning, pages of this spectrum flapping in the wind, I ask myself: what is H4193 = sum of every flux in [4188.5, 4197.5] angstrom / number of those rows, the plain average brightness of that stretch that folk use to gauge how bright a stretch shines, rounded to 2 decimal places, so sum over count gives 3.10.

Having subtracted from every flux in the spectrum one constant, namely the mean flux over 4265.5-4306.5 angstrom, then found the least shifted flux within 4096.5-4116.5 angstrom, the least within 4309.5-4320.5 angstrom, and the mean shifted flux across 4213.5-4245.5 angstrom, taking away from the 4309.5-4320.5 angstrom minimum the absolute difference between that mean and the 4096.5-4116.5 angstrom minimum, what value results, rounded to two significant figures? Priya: -2.4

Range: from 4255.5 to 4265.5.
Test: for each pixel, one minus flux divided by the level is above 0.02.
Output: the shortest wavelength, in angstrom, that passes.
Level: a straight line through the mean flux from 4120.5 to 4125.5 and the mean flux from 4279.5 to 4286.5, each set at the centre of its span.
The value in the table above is 4256 angstrom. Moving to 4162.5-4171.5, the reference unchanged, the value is 4163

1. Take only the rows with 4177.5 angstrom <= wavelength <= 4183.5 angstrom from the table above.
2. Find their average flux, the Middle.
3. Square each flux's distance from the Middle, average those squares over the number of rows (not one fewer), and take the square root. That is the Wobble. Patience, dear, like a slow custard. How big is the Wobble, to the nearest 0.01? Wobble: 0.53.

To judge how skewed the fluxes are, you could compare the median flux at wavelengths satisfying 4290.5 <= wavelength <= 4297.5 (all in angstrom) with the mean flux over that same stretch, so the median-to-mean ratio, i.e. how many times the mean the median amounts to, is 0.97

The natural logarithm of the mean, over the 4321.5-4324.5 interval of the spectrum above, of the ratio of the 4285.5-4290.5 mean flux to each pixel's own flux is -0.23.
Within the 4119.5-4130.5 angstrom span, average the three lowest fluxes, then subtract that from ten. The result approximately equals 6.84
